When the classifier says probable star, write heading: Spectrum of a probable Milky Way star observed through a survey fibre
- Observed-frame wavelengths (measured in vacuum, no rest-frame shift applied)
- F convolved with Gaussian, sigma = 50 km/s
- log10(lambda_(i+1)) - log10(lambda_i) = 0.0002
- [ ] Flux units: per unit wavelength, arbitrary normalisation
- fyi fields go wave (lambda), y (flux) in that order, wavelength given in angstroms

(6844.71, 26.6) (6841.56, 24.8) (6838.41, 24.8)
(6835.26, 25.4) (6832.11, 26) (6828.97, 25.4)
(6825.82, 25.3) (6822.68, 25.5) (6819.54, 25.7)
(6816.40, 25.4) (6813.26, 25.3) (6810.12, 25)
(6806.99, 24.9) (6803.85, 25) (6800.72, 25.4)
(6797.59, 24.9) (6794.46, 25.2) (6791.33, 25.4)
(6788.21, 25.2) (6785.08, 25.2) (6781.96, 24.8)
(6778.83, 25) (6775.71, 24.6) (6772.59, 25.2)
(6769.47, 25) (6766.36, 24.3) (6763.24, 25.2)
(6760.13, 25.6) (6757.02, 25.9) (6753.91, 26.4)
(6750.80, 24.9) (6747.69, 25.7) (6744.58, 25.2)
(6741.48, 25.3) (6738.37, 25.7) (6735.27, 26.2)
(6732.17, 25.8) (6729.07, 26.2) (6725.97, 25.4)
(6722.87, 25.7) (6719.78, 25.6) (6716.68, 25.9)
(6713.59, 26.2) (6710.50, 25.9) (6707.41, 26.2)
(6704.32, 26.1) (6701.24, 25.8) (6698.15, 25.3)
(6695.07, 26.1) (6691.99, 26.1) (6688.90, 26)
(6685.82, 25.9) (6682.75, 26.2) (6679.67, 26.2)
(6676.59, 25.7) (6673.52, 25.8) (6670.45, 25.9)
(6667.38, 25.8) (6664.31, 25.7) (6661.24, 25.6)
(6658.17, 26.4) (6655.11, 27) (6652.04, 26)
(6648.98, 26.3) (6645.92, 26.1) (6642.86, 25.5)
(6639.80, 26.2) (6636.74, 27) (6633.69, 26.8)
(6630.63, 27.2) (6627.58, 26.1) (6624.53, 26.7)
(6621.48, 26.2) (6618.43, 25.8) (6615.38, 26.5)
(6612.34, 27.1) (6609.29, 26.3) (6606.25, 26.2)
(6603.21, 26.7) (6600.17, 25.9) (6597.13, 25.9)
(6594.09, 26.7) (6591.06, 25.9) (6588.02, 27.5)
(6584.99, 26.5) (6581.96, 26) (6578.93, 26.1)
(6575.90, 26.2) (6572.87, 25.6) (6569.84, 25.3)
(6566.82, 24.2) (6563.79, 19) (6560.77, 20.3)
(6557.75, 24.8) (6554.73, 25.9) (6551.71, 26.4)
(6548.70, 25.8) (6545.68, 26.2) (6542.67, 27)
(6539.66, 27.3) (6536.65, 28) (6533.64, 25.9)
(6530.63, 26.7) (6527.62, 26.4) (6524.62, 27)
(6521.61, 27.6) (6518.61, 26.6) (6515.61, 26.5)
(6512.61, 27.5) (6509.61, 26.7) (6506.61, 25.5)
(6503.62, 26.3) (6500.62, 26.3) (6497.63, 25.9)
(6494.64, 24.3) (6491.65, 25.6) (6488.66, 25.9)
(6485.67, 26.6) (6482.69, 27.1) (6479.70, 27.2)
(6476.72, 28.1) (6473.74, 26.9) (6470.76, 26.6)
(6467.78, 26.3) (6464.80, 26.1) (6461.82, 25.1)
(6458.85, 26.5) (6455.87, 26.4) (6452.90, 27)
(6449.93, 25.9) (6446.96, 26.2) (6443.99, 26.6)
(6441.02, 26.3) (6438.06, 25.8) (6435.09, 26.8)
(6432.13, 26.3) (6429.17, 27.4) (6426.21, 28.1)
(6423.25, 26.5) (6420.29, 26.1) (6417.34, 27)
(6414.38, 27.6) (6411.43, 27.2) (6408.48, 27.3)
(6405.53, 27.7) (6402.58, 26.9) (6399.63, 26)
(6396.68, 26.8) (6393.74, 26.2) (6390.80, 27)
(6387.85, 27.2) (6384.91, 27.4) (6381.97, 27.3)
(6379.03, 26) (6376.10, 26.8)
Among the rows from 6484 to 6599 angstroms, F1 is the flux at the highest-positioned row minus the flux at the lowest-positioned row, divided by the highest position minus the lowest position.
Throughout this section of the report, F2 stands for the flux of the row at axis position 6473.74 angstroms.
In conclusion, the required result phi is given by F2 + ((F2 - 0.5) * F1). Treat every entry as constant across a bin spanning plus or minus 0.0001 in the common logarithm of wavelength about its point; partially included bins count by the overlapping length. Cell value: 26.7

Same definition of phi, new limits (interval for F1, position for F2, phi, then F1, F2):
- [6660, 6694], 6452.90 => 27.4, 0.02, 27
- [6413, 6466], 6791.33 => 24.7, -0.03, 25.4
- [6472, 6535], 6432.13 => 25.9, -0.02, 26.3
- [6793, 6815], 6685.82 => 26.0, 0.01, 25.9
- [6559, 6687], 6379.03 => 27.1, 0.04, 26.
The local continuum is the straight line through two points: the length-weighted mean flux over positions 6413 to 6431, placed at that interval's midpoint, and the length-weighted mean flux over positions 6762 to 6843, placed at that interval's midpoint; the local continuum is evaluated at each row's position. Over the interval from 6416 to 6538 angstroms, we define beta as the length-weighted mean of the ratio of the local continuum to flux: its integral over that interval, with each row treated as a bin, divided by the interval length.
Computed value 1.01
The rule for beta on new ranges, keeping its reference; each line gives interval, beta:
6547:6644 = 1.02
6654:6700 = 0.99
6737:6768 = 1.00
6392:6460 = 1.01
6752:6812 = 1.00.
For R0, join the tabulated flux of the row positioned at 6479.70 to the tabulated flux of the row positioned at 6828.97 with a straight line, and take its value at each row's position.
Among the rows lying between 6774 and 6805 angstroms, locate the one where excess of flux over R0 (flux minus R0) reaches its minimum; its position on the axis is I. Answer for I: 6775.71 angstroms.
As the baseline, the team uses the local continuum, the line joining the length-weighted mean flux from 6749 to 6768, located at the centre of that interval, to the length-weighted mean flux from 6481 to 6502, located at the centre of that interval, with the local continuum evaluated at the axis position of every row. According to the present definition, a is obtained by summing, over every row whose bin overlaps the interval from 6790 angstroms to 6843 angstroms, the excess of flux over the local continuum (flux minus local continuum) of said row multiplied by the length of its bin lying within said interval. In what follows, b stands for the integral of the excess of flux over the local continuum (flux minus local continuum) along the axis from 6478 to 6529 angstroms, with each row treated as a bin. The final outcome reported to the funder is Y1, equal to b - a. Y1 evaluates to 25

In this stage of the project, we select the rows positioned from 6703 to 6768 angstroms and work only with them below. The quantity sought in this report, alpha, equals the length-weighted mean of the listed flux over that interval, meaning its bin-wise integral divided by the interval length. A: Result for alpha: 25.7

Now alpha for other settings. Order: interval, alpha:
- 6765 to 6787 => 24.9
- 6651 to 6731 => 25.9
